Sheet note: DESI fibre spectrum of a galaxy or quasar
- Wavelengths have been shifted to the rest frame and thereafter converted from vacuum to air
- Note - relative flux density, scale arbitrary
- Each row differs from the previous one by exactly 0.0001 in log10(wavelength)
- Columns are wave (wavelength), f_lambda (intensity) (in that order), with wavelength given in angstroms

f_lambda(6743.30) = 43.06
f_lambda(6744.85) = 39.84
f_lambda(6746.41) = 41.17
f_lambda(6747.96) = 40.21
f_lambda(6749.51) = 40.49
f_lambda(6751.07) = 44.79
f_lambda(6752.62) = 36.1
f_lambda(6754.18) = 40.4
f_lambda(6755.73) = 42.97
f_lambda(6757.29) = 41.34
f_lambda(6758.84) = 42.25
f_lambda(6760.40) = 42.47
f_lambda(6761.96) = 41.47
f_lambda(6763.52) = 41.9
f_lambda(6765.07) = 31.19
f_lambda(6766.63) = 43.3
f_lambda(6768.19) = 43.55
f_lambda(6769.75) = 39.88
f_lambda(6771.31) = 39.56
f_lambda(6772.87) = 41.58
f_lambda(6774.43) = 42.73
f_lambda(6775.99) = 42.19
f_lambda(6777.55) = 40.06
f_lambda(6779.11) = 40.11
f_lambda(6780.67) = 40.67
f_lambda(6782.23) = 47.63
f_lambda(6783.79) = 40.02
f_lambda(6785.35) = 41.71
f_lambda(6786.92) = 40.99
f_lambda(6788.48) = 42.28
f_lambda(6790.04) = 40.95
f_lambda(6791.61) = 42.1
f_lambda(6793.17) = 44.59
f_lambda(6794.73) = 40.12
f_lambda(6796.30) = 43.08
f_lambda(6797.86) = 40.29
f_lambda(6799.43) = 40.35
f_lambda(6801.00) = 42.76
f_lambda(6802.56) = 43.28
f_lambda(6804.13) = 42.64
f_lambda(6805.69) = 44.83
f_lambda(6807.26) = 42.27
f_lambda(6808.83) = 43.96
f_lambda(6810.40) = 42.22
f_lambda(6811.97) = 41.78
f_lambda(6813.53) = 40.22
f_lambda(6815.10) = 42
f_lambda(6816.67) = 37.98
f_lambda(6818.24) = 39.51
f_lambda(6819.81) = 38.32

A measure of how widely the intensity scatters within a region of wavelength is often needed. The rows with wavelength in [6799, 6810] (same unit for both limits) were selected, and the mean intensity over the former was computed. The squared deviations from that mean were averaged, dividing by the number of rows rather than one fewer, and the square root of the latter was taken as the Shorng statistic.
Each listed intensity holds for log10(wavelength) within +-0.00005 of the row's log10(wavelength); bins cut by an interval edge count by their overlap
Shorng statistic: 1.3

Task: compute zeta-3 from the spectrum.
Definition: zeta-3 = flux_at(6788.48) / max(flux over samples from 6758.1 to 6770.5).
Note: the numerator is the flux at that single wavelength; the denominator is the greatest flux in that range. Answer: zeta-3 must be 0.971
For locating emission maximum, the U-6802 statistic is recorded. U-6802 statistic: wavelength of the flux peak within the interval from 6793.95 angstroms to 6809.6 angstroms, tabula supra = 6805.69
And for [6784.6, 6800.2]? 6793.17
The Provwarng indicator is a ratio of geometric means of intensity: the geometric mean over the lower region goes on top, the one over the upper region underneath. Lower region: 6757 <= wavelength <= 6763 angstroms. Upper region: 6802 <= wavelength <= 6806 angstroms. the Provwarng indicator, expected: 0.96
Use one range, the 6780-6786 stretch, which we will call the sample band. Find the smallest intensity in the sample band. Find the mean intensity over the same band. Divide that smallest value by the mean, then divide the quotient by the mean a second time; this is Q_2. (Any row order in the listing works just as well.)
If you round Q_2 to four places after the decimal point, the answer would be 0.0221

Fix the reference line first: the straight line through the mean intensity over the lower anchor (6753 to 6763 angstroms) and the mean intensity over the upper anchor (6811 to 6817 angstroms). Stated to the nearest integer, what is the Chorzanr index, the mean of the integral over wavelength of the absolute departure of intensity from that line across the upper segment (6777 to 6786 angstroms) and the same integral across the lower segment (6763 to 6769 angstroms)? 20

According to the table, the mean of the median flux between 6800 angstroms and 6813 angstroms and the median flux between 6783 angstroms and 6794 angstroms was 42.2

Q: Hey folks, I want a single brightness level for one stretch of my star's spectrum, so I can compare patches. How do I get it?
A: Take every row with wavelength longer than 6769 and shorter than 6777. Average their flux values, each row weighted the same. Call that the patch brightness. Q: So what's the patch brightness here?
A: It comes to 41.2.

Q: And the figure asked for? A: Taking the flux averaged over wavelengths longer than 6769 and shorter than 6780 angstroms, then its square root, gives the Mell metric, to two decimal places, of 6.39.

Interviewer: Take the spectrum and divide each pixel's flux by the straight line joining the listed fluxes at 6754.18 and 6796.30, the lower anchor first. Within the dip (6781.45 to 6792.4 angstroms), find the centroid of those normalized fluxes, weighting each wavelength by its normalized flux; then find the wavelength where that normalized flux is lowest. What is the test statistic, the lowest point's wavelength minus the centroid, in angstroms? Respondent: -3.0 angstroms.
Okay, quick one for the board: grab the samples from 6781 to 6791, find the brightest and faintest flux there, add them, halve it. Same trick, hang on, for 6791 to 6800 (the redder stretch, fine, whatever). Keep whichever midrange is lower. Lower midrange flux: 42.4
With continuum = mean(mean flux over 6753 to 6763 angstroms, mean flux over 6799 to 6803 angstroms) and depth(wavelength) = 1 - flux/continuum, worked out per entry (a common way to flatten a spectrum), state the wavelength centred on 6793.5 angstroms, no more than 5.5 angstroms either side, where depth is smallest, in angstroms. 6793.17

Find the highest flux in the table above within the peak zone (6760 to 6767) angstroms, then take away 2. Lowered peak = 41.3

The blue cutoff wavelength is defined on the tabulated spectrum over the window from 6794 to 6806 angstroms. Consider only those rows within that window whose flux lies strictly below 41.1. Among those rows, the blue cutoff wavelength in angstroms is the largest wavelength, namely 6799.43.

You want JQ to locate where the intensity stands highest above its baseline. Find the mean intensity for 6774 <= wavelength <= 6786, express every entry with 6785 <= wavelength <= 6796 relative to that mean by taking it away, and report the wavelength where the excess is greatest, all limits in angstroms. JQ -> 6793.17 angstroms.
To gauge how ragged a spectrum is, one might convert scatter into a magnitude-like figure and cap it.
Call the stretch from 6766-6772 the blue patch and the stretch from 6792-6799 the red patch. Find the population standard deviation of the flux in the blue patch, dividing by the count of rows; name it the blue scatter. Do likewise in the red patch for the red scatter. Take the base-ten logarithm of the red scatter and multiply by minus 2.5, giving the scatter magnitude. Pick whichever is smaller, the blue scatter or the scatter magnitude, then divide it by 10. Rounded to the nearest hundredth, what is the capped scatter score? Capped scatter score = -0.07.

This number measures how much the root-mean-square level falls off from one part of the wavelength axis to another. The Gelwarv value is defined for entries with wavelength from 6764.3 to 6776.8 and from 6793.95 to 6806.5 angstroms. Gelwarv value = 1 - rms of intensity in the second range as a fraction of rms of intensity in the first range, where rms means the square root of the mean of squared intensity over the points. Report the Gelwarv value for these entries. -0.0375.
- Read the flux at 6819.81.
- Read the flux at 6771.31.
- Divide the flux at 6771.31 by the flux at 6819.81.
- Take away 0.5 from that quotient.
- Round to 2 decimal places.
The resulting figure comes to 0.53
